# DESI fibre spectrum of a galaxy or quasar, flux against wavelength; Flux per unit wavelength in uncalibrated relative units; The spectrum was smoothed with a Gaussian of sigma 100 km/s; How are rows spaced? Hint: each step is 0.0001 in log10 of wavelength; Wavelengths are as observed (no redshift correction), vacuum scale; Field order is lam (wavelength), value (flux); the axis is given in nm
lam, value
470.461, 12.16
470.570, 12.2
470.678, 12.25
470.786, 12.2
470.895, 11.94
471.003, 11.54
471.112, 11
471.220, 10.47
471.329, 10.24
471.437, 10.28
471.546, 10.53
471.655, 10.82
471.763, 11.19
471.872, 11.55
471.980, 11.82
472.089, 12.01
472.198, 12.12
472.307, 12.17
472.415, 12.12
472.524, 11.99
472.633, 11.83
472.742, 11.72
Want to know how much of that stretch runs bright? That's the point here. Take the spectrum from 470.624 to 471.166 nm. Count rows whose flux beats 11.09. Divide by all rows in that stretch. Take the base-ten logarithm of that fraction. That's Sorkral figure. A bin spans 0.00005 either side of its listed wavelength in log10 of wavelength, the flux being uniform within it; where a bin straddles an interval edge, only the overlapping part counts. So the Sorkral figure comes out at -0.097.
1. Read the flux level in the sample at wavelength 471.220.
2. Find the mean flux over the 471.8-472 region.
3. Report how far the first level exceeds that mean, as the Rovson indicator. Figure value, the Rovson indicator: -1.2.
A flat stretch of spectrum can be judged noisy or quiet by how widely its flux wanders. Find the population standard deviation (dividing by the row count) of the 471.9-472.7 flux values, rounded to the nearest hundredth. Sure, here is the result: 0.13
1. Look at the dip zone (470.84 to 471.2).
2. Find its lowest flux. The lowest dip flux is 11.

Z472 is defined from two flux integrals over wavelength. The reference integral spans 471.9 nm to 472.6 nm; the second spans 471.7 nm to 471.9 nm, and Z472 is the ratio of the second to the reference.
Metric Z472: 0.3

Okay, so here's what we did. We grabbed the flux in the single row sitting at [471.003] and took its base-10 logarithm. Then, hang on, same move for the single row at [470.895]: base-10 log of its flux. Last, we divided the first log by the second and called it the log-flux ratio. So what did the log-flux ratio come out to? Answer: 0.99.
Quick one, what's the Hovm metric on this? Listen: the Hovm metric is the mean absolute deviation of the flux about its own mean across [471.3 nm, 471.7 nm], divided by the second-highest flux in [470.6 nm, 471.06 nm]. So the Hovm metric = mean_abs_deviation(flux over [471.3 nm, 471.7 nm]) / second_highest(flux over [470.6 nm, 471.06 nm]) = 0.017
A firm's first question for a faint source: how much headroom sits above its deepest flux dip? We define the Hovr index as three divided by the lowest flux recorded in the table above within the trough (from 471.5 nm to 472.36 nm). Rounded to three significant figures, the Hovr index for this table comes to 0.285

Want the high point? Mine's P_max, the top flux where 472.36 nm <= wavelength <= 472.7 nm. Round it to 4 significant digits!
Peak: 12.12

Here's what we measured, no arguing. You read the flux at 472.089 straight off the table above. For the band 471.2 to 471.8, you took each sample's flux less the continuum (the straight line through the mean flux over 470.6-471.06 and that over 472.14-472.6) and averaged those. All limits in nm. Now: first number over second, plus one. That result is -7.3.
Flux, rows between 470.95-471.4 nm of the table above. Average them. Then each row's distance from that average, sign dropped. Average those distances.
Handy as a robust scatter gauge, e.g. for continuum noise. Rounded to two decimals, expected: 0.46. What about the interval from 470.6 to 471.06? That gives 0.24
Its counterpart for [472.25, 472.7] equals 0.12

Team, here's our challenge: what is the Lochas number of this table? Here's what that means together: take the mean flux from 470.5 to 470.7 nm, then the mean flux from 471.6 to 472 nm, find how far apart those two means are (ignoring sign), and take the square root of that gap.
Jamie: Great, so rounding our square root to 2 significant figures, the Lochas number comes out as 0.94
